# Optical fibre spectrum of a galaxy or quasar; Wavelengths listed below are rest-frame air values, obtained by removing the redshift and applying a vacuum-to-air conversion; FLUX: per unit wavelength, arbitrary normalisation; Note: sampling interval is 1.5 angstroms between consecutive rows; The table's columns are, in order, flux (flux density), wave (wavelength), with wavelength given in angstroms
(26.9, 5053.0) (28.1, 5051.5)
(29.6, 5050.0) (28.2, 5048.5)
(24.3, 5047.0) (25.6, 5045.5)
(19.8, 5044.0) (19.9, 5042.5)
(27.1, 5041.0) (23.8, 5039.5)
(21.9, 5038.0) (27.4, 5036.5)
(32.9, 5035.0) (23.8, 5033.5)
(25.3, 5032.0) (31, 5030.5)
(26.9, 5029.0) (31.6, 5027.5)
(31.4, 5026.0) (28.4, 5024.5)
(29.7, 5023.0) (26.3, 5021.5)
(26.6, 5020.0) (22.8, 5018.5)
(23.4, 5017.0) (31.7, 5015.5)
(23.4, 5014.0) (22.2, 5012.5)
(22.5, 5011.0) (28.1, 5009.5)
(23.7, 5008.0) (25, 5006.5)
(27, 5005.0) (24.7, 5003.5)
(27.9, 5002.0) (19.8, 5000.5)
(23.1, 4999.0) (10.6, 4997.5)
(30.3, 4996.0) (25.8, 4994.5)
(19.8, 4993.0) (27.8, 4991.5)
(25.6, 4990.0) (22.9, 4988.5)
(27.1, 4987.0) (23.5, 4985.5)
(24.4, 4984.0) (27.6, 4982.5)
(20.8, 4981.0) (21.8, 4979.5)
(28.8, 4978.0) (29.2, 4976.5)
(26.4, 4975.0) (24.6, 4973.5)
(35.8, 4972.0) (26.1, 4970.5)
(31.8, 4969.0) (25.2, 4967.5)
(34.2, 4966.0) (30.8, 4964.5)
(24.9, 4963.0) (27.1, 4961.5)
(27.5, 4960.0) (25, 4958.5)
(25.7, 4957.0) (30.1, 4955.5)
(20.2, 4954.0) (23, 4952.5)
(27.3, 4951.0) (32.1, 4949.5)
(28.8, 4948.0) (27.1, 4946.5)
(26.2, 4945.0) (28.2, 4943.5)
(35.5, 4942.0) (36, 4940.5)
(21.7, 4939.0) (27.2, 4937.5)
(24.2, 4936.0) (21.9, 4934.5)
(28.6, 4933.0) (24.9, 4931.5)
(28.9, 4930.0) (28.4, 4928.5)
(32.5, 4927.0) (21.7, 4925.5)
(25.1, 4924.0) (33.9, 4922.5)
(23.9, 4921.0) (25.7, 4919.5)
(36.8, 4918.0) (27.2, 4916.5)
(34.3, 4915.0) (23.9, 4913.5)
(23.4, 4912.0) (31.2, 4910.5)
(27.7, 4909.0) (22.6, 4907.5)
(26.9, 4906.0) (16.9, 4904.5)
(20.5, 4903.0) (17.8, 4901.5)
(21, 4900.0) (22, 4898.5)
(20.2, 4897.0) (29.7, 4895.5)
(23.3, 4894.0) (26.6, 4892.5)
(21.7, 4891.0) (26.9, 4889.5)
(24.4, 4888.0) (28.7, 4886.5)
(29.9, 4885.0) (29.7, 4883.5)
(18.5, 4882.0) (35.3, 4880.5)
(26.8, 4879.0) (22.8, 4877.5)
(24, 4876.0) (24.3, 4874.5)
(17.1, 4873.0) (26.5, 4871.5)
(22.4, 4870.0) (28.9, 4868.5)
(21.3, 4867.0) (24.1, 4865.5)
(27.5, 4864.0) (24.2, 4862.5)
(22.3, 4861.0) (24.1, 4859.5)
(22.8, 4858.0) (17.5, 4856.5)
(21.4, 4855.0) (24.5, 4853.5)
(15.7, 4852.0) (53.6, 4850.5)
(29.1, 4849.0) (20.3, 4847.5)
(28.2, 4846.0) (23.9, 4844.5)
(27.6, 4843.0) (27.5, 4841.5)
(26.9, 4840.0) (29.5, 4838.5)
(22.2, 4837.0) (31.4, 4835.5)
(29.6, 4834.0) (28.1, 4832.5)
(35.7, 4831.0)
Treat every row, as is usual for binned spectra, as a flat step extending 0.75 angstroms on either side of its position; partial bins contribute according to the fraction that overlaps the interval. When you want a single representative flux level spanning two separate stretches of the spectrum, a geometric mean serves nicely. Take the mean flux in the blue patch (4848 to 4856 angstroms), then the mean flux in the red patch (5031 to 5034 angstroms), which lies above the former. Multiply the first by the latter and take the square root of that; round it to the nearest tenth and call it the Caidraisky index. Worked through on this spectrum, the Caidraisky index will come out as 26.6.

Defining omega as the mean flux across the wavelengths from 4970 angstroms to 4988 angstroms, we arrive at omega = 26.3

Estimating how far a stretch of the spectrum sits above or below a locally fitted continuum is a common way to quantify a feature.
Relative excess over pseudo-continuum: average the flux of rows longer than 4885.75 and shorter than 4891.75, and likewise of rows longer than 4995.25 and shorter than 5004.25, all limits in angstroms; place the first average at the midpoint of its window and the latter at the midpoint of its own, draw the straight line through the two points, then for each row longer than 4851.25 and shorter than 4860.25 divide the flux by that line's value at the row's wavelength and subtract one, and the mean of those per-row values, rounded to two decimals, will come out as -0.20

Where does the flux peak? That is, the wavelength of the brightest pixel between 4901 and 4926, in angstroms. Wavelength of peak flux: 4918.0 angstroms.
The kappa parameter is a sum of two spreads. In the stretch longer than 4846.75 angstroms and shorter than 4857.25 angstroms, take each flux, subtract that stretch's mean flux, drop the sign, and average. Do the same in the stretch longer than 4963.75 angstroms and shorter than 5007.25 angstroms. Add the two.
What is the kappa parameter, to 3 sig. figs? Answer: 12.2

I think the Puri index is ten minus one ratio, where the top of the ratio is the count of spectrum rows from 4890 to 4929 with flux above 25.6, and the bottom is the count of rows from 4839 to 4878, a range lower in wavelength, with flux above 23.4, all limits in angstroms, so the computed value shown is 9.25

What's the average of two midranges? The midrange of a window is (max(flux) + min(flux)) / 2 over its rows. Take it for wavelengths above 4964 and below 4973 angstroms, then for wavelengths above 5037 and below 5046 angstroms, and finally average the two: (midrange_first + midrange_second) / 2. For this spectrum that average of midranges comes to 27.0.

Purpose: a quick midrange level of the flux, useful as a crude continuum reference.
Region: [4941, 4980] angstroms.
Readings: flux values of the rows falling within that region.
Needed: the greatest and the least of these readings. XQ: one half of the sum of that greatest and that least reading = 28.0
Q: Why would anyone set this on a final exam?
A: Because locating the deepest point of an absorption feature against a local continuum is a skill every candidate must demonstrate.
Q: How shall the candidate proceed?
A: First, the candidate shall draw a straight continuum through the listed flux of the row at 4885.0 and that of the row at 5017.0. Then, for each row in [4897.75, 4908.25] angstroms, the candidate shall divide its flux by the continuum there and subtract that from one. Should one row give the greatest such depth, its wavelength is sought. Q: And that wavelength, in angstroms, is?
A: 4904.5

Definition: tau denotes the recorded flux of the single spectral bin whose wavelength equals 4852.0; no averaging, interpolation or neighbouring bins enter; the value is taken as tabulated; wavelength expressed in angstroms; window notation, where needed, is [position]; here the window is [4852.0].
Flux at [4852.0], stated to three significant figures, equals 15.7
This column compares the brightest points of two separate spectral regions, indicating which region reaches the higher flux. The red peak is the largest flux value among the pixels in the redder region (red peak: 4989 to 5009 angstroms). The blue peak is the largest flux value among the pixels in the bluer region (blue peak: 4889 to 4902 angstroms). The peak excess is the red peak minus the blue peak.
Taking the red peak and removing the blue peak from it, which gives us 0.6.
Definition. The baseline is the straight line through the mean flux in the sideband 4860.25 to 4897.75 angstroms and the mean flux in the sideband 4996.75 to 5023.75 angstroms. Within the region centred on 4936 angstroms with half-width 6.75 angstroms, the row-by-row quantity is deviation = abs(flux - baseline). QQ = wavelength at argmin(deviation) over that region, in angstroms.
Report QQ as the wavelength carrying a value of 4931.5 angstroms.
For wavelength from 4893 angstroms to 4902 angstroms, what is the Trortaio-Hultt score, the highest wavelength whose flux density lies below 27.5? 4901.5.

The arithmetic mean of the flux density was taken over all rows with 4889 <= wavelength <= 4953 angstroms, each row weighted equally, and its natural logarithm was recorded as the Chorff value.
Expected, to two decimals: 3.27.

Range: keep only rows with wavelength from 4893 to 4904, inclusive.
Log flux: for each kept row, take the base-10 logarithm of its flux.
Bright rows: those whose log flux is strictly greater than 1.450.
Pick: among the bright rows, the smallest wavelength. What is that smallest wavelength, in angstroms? 4895.5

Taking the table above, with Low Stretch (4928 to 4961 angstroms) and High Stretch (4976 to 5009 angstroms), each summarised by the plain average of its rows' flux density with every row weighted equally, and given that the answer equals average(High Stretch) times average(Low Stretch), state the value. 664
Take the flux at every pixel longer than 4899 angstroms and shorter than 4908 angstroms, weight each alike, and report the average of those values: 21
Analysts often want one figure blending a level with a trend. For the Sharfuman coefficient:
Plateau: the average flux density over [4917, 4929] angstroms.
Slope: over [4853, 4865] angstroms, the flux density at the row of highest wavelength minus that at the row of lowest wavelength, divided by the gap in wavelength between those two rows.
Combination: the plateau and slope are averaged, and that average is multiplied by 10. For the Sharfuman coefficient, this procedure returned 144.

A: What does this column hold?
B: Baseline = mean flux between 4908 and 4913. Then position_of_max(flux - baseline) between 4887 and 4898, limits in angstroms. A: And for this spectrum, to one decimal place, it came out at 4895.5 angstroms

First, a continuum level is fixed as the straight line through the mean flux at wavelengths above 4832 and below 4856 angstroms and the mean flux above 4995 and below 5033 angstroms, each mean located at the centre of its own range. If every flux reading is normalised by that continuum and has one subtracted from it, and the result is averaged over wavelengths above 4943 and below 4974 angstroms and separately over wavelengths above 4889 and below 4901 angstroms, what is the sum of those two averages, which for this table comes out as -0.06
